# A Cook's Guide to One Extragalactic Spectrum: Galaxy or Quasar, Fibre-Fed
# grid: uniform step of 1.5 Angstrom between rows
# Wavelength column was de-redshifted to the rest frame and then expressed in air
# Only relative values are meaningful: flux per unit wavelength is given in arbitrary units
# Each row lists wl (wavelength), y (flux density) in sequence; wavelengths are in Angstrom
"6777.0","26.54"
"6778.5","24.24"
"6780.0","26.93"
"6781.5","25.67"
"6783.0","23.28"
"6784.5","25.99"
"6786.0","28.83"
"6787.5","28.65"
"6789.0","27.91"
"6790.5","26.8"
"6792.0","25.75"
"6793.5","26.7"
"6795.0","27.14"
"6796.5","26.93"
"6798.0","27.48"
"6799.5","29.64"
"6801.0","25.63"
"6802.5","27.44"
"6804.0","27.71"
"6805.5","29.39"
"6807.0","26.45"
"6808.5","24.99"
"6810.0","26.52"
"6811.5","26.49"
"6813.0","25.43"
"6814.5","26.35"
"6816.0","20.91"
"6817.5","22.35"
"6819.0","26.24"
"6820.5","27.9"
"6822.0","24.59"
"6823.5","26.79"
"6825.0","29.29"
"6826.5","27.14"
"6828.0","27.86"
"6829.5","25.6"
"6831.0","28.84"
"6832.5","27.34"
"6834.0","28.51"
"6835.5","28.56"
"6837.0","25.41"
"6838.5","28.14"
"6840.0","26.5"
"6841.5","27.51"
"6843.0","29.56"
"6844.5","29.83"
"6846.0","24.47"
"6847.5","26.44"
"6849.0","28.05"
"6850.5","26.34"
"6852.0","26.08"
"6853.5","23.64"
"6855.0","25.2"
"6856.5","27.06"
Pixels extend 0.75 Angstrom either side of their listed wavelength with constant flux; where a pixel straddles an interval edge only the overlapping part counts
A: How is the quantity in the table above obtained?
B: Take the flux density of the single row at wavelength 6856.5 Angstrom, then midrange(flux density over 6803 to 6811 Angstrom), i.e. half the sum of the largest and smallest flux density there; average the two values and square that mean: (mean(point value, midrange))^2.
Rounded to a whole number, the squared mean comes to 736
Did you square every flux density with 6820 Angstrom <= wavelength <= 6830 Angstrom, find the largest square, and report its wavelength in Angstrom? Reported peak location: 6825.0 Angstrom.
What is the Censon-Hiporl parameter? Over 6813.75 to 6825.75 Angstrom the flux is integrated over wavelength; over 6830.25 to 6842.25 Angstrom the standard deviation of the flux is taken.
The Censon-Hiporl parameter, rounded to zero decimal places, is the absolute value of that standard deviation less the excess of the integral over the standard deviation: 304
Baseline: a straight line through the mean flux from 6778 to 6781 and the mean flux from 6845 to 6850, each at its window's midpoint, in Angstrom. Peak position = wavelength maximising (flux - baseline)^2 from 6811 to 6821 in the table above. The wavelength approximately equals 6816.0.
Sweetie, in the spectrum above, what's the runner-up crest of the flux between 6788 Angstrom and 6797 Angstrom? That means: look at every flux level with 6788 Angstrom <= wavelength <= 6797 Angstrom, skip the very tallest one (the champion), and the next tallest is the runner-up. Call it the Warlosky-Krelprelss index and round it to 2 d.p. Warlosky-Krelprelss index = 27.14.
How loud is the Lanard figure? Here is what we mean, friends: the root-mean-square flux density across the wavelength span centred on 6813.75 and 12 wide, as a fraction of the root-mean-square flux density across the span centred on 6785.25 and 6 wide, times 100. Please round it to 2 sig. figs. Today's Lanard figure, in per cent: 93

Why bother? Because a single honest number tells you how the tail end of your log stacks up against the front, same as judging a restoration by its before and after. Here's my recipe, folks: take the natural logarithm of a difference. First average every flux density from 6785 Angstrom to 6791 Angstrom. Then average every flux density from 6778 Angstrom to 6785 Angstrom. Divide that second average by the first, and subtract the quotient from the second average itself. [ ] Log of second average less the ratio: 3.19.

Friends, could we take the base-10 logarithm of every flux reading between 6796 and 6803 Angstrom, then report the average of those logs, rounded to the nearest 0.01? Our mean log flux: 1.44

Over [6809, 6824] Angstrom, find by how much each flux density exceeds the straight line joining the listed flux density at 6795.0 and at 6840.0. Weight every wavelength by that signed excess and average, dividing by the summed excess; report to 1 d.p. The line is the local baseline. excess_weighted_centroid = 6816.4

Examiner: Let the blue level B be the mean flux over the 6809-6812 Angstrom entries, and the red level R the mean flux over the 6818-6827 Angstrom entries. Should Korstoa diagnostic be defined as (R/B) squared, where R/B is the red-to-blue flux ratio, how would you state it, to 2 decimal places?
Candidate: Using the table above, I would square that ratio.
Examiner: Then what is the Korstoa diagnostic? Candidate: 1.04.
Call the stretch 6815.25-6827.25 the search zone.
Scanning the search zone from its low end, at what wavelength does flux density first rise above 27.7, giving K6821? 6820.5 Angstrom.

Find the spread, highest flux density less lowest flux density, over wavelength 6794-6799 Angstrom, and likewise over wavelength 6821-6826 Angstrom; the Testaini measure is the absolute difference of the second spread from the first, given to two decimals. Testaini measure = 4.15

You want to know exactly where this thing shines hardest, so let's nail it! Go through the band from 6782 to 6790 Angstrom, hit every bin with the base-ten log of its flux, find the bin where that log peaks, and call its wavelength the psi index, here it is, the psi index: 6786.0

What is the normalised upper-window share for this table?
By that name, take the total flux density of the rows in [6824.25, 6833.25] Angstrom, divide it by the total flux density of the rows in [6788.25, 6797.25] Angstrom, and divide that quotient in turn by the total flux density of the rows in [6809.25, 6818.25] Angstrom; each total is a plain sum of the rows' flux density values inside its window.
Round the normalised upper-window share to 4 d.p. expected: 0.0070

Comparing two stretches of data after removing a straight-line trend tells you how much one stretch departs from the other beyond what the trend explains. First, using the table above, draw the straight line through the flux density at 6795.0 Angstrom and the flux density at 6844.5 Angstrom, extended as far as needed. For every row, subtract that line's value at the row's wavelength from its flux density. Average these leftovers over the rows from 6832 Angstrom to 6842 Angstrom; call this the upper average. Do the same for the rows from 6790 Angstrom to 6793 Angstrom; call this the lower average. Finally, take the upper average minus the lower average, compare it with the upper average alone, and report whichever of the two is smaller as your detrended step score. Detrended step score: -2.0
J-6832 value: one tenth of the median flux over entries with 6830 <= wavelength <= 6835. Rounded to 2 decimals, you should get 2.85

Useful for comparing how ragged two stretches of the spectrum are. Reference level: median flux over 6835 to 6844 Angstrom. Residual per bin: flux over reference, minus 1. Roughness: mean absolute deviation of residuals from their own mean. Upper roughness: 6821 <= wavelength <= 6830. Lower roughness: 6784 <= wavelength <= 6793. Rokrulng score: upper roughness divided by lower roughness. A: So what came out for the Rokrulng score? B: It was 1.1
